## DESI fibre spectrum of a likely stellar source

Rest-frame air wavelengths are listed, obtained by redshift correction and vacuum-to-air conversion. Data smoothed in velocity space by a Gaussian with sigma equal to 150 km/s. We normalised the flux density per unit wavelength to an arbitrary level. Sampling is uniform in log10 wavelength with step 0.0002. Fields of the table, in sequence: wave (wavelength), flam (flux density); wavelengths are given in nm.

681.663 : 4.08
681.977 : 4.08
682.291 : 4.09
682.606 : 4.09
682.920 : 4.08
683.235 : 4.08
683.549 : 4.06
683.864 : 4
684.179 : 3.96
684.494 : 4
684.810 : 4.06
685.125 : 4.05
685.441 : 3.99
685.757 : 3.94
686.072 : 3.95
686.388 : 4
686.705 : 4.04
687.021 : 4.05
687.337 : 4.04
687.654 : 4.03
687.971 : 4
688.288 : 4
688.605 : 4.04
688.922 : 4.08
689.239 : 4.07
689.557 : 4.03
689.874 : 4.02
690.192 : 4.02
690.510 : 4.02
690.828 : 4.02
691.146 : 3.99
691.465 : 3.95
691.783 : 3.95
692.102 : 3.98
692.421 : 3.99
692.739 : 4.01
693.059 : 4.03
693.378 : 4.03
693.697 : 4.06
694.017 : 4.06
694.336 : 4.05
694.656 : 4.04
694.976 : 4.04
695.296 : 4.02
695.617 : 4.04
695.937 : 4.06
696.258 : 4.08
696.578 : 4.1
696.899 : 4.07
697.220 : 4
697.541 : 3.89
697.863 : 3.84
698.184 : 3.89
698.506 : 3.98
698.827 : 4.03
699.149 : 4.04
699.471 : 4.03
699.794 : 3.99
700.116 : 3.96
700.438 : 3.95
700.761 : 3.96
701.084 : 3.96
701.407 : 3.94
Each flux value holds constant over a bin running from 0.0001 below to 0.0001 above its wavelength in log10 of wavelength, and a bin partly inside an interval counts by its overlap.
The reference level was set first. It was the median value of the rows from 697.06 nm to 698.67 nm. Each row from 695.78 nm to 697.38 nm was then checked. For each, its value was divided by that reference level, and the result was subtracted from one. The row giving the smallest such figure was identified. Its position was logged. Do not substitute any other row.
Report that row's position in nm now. 696.578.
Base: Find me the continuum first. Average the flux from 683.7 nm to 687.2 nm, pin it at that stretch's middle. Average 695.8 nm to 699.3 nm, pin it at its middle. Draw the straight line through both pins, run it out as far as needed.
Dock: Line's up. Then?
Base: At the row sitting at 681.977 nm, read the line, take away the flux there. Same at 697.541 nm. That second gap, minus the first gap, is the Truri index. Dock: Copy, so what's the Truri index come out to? 0.18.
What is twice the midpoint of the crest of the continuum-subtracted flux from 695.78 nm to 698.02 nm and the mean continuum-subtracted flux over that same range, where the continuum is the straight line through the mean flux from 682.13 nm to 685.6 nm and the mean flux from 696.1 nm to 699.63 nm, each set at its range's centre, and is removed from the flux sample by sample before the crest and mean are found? 0.11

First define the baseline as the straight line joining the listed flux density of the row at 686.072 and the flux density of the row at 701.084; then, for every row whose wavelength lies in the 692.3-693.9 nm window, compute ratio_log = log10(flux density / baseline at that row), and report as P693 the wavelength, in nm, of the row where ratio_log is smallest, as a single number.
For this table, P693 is 692.421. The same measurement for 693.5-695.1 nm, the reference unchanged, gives 694.976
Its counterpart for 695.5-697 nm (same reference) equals 695.617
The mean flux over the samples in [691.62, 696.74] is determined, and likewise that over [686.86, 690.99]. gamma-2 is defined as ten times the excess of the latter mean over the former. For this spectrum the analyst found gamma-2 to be -0.01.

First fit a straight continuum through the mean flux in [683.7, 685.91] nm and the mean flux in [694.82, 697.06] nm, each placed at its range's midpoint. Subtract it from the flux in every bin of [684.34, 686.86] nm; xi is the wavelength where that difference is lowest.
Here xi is 685.757 nm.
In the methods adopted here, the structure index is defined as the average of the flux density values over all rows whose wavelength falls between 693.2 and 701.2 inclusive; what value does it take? 4.01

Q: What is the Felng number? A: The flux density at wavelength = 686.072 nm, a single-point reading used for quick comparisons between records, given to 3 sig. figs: 3.95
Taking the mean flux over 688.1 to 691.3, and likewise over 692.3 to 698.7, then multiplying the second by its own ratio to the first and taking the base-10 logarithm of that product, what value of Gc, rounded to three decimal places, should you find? 0.602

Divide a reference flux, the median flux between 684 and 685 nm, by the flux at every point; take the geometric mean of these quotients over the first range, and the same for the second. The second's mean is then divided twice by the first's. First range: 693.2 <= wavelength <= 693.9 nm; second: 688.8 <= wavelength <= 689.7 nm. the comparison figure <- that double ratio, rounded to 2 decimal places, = 1.01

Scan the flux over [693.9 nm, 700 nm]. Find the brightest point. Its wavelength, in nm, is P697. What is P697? 696.578 nm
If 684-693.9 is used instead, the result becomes 688.922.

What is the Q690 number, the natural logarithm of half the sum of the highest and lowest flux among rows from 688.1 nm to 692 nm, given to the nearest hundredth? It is 1.39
